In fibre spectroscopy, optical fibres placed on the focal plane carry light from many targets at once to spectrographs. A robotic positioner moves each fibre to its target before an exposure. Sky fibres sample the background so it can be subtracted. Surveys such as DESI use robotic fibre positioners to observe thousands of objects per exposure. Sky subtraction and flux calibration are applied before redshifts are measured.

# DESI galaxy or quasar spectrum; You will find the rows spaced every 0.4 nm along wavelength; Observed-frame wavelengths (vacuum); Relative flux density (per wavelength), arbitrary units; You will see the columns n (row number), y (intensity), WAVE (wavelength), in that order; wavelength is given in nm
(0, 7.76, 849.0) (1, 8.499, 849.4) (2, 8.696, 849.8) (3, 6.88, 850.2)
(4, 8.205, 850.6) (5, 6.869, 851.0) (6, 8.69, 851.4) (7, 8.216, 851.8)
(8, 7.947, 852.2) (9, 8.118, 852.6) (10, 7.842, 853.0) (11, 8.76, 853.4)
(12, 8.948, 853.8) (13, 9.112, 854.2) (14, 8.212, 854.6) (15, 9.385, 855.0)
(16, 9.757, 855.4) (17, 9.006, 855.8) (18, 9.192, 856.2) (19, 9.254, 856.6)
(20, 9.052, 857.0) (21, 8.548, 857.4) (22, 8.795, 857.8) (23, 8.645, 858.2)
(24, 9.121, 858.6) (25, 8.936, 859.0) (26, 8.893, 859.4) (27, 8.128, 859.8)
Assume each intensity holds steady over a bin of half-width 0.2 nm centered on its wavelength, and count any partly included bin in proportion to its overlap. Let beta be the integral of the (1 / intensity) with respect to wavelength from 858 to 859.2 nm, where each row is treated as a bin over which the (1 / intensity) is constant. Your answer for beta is 0.135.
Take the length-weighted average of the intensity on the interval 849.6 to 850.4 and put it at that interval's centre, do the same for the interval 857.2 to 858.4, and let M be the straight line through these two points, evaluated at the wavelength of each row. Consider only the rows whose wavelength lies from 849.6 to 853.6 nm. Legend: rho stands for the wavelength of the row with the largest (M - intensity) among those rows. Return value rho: 851.0 nm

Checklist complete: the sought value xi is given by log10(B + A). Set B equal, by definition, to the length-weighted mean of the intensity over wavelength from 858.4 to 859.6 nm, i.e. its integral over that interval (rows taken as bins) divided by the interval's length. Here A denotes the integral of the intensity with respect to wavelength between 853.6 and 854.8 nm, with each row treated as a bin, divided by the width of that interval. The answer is 1.25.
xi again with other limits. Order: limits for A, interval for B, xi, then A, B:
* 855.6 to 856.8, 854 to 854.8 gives 1.25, 9.2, 8.7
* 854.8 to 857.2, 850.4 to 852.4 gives 1.24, 9.3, 8.0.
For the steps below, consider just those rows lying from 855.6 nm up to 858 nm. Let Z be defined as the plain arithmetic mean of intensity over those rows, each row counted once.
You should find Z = 8.97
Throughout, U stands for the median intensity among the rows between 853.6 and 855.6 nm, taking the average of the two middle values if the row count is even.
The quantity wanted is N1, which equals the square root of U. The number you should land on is 3.02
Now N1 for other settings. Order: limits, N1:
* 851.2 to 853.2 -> 2.85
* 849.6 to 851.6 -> 2.86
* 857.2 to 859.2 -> 2.97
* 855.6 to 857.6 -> 3.01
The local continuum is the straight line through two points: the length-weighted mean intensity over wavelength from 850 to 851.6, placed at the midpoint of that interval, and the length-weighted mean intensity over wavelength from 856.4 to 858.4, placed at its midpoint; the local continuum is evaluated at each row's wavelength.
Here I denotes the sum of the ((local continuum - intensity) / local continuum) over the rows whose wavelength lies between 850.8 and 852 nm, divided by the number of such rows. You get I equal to -0.019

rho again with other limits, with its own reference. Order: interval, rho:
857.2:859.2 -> 857.4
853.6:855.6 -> 854.6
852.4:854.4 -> 853.0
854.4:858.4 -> 854.6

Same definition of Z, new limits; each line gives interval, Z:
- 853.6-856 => 9.07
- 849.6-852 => 7.93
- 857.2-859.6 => 8.82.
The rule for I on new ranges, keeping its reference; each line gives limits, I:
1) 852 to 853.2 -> 0.002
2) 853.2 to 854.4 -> -0.089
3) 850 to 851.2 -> 0.040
